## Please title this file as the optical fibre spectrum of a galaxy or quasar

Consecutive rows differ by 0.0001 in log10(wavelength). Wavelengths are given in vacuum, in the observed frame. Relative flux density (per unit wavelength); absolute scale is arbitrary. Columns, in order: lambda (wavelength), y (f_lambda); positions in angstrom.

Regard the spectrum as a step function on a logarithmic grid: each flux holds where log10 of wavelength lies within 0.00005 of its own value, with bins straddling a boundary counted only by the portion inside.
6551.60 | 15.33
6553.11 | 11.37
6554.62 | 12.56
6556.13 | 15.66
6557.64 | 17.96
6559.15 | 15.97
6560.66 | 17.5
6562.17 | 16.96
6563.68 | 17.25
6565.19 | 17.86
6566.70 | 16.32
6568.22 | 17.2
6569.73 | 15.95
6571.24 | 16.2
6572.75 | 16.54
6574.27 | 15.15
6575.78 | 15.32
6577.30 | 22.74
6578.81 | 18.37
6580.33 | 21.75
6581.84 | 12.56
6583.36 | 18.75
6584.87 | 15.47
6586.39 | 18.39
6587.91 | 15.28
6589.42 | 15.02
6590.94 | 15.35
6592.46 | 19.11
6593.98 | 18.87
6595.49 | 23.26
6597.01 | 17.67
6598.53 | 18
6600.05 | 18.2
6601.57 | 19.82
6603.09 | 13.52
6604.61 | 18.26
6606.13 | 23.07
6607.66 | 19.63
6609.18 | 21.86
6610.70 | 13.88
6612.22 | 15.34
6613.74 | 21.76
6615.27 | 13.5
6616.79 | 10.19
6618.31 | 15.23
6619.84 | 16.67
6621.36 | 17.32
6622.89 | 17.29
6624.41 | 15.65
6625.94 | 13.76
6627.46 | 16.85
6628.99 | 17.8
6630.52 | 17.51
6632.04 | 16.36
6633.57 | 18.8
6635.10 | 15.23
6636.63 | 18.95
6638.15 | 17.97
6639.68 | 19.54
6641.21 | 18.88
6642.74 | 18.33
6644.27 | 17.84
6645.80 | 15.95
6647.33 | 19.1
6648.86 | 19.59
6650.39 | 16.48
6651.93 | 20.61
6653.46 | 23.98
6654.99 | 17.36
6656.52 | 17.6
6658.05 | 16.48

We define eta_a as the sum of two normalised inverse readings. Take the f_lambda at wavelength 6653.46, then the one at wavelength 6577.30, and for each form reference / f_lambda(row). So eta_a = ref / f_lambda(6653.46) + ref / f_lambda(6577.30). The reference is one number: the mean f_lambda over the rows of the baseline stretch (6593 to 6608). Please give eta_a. 1.63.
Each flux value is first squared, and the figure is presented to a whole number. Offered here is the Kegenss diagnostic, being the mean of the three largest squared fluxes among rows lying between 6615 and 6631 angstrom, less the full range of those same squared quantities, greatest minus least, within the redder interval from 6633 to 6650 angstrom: 156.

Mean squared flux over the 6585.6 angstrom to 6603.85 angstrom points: 320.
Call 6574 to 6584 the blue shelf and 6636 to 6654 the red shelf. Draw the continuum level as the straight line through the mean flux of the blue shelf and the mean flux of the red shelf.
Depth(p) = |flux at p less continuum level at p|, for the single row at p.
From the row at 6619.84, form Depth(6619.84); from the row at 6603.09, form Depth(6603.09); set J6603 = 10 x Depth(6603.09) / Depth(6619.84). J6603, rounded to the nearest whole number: 26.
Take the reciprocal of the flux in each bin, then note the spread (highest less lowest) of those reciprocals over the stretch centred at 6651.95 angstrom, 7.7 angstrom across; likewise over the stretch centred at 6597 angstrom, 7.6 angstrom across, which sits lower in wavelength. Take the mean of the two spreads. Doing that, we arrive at 0.016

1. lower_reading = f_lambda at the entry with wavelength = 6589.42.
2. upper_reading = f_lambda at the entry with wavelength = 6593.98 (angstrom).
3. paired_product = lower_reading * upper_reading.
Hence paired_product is 283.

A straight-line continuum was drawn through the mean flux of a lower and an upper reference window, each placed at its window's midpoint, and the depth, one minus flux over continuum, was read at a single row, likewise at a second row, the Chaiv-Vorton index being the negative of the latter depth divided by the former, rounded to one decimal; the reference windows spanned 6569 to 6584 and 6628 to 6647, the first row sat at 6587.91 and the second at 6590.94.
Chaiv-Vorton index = -1.0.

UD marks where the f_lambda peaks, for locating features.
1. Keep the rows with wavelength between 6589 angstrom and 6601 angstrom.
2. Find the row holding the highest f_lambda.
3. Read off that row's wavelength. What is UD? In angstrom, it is 6595.49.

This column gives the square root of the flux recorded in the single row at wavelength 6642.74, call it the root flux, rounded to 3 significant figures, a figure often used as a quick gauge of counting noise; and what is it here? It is 4.28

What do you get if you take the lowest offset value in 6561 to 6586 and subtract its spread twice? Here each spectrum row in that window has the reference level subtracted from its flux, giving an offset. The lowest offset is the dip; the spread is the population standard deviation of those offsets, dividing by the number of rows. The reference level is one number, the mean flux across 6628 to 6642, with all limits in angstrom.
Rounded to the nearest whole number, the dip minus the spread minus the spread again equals -10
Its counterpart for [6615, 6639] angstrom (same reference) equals -12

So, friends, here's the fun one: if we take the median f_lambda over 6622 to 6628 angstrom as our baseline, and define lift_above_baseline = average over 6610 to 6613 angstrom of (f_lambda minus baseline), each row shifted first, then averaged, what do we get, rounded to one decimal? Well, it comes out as -1.6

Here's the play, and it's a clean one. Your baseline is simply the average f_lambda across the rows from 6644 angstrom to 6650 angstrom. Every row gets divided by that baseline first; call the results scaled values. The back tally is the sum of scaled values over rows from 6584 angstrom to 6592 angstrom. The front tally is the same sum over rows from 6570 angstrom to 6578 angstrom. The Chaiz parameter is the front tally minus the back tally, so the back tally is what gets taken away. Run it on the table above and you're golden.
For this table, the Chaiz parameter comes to 0.4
